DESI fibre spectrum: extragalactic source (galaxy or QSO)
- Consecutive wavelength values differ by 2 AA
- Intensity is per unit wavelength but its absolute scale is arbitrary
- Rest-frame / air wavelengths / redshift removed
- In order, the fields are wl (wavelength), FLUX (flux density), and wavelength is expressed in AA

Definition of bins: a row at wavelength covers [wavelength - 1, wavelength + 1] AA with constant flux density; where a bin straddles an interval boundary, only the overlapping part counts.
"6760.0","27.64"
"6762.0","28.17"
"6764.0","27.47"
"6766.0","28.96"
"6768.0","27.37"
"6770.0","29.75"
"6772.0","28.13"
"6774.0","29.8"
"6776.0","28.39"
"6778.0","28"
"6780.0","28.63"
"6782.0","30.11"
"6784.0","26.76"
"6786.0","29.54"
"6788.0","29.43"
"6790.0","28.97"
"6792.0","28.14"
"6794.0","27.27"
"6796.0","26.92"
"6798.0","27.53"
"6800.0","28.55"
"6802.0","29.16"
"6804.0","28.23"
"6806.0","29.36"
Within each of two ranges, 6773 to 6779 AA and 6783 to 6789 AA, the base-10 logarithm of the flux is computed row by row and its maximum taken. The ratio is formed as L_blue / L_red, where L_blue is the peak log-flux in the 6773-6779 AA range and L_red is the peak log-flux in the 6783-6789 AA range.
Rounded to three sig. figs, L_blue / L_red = 1.00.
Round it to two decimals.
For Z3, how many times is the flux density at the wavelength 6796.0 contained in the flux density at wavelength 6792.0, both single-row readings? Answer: 1.05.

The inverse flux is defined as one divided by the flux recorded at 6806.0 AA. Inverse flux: 0.0341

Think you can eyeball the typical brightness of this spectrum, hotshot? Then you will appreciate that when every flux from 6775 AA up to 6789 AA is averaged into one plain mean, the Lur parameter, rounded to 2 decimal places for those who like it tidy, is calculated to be 28.69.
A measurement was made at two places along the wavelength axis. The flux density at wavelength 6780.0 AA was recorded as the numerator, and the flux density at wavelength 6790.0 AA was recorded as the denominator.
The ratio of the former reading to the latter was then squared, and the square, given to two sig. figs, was 0.98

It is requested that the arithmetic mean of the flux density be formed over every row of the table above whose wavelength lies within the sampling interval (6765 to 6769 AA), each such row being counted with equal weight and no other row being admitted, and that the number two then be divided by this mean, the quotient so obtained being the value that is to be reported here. 0.0710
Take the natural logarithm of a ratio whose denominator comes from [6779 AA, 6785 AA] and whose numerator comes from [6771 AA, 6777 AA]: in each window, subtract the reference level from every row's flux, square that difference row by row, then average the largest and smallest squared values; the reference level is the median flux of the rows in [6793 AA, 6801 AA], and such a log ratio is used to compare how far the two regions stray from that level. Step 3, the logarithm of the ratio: -0.2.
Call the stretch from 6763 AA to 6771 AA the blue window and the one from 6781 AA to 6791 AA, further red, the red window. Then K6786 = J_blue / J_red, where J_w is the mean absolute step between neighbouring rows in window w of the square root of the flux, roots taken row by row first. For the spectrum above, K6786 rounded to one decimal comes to 1.1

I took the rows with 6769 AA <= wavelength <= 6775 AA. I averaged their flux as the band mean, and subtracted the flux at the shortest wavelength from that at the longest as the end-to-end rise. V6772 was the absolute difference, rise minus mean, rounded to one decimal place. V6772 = 29.2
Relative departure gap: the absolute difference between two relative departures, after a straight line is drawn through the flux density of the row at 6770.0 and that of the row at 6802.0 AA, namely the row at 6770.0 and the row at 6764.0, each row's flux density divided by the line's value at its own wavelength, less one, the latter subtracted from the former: 0.080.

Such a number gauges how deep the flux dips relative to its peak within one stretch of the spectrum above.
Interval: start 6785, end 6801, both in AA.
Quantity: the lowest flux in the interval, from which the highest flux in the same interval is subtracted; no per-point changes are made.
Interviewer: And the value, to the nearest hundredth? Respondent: -2.62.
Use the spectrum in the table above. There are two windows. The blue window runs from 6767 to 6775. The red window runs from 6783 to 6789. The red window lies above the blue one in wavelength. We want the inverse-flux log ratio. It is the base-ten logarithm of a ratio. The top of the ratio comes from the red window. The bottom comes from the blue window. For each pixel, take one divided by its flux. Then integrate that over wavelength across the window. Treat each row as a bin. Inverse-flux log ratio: -0.12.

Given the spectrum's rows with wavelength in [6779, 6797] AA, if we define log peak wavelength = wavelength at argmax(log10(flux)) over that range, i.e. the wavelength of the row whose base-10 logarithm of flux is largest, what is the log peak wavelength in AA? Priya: 6782.0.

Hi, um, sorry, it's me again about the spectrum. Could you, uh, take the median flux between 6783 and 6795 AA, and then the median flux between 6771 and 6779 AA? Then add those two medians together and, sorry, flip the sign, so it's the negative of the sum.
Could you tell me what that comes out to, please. -56.8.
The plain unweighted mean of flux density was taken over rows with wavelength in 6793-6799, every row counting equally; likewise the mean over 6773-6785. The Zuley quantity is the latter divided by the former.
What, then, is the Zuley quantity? 1.05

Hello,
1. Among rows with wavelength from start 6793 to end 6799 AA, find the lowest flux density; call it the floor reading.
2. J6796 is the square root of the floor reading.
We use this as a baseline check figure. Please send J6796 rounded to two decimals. 5.19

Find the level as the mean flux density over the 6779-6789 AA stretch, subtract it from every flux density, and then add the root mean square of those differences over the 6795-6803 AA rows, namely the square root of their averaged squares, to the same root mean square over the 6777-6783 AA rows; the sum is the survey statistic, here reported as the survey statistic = 2.10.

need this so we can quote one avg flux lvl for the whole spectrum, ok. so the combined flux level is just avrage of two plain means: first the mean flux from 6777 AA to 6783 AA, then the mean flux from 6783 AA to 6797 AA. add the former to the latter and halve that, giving 28.5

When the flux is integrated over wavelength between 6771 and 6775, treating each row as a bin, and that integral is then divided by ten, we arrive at 11.59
